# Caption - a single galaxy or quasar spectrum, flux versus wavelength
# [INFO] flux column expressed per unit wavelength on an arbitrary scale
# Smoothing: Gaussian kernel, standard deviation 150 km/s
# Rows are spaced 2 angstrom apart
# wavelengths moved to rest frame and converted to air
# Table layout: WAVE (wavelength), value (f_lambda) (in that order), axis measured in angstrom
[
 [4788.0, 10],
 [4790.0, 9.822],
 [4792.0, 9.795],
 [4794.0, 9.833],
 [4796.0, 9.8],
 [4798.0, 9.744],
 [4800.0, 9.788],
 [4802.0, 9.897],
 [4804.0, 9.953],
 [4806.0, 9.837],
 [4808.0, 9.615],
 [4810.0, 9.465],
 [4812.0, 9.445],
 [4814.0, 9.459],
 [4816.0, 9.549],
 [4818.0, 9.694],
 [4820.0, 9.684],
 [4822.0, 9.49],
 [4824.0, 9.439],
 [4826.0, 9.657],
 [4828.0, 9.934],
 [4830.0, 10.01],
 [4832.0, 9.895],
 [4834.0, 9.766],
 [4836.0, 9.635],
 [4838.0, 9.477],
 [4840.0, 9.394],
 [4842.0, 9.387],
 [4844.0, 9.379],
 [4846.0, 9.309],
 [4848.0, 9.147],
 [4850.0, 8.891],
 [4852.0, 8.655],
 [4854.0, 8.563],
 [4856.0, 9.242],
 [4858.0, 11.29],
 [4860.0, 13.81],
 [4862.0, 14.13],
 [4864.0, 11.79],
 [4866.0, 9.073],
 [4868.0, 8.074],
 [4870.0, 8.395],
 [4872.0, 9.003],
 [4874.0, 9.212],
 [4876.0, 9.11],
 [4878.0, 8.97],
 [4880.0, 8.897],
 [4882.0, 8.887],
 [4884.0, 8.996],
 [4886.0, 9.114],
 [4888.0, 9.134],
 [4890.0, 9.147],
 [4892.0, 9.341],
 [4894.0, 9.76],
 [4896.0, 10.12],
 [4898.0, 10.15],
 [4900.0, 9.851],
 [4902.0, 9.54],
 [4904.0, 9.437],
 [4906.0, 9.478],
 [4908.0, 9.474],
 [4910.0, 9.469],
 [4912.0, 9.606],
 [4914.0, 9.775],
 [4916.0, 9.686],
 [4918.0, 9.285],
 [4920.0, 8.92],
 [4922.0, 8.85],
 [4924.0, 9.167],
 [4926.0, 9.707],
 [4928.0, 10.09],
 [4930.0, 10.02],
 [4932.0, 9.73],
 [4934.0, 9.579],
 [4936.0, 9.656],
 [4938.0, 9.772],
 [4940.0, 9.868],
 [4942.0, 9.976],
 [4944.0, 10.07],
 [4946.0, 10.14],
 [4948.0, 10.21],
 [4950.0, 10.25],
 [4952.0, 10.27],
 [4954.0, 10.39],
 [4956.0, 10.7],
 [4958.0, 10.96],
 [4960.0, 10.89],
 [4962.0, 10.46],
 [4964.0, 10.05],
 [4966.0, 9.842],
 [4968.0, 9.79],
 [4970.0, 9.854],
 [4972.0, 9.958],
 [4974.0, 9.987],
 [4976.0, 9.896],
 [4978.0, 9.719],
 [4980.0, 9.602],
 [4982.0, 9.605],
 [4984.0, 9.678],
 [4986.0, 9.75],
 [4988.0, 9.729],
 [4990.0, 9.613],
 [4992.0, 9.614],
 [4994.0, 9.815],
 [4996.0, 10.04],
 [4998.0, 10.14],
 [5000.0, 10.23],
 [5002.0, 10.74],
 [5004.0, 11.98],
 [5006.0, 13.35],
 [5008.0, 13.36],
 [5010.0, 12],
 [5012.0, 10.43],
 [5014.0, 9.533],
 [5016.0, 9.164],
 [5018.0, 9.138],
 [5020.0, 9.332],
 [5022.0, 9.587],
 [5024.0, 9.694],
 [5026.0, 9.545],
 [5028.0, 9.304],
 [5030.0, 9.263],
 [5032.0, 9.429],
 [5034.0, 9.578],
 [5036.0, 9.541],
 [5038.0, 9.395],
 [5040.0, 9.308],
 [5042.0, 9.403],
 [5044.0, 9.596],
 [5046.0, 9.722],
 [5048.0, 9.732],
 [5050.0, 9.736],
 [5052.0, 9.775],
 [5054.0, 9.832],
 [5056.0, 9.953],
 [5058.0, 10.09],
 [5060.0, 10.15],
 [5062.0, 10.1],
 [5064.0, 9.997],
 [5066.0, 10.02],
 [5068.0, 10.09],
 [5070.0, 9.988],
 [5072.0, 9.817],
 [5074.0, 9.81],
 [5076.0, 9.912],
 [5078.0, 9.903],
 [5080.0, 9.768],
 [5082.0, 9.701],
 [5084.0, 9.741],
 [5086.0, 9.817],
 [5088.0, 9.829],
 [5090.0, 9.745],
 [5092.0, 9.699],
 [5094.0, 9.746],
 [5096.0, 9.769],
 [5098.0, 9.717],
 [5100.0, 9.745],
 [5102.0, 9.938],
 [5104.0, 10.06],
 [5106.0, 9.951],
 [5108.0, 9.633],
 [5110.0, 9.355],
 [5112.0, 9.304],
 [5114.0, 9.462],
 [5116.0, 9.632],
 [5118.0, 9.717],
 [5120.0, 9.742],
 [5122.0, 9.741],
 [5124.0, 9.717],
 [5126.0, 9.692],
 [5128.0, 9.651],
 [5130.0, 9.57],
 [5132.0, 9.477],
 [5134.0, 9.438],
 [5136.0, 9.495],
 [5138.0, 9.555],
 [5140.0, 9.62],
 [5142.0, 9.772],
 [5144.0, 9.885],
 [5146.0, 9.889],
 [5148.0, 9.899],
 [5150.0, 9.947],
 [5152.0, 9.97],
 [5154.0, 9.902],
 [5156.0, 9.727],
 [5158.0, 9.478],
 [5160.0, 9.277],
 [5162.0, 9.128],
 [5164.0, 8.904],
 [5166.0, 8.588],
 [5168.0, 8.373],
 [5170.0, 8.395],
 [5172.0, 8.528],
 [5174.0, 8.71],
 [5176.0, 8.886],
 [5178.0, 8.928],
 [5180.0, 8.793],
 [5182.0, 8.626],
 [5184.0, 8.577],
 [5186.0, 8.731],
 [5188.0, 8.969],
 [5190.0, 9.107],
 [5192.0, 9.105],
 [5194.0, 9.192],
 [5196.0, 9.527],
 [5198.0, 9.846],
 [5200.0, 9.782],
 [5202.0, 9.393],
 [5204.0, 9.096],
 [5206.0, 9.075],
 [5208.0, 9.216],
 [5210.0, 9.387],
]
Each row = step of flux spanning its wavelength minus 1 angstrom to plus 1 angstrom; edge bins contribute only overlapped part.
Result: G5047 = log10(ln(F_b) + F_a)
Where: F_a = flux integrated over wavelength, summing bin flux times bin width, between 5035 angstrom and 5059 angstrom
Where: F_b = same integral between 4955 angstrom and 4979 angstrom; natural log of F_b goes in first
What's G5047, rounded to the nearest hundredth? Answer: 2.38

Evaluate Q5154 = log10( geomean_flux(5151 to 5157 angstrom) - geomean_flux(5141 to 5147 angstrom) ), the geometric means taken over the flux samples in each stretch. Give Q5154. -1.76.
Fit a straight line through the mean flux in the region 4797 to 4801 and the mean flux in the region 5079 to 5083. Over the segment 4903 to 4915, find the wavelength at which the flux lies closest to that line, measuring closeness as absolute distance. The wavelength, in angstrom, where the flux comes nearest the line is 4914.0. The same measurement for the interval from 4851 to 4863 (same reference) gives 4856.0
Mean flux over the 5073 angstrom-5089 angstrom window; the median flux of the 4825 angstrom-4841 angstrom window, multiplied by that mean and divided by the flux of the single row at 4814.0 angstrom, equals 10.1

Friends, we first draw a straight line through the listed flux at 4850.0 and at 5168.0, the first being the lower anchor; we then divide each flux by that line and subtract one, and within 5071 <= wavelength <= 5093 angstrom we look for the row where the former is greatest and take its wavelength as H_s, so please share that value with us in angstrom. 5076.0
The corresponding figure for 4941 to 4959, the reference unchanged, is 4958.0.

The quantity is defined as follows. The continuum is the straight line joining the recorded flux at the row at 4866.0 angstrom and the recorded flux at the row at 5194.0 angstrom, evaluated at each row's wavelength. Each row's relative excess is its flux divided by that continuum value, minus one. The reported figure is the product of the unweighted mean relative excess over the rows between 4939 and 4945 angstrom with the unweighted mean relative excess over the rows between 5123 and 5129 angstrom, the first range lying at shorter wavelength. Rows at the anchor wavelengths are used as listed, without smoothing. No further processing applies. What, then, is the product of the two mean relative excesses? 0.0054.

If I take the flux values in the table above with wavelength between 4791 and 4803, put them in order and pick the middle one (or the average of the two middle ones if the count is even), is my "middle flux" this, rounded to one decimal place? 9.8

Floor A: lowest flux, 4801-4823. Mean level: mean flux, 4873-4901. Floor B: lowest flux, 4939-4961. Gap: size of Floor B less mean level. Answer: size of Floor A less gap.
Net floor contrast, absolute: 8.91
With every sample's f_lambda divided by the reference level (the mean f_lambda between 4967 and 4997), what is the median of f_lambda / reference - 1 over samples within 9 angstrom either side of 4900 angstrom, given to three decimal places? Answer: -0.024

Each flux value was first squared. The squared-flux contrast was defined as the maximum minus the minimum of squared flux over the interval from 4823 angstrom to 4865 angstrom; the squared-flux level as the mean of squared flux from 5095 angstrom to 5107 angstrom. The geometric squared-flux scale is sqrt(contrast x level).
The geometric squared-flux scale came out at 111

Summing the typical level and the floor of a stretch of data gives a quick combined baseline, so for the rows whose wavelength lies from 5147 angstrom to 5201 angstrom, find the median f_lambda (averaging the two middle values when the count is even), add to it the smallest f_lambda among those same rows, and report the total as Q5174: 17.5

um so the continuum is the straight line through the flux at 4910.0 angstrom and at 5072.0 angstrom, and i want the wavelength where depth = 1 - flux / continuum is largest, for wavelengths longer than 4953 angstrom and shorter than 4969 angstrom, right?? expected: 4968.0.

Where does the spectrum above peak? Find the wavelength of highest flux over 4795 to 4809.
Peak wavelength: 4804.0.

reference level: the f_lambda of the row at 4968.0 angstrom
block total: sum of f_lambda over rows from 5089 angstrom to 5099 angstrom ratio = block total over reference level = 4.97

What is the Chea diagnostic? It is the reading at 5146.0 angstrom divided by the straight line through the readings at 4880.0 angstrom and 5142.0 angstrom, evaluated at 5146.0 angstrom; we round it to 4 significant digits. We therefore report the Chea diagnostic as 1.011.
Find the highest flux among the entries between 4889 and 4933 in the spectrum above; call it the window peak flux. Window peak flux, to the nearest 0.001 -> 10.150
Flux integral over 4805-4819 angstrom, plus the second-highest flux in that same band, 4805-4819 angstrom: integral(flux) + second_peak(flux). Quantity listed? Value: 144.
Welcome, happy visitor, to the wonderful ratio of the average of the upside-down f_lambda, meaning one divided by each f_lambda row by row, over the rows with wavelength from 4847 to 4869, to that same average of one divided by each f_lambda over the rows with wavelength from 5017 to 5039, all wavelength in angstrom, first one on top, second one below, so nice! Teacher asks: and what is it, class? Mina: 0.95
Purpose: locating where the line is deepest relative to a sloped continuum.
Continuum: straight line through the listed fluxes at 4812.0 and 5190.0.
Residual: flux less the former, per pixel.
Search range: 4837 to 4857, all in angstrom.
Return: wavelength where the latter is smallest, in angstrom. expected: 4854.0 angstrom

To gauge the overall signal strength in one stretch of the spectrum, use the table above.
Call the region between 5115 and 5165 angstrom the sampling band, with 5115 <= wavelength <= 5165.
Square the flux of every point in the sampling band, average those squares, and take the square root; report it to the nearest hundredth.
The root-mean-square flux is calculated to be 9.64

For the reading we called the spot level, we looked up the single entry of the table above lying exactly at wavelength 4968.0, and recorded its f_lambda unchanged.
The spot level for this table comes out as 9.79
